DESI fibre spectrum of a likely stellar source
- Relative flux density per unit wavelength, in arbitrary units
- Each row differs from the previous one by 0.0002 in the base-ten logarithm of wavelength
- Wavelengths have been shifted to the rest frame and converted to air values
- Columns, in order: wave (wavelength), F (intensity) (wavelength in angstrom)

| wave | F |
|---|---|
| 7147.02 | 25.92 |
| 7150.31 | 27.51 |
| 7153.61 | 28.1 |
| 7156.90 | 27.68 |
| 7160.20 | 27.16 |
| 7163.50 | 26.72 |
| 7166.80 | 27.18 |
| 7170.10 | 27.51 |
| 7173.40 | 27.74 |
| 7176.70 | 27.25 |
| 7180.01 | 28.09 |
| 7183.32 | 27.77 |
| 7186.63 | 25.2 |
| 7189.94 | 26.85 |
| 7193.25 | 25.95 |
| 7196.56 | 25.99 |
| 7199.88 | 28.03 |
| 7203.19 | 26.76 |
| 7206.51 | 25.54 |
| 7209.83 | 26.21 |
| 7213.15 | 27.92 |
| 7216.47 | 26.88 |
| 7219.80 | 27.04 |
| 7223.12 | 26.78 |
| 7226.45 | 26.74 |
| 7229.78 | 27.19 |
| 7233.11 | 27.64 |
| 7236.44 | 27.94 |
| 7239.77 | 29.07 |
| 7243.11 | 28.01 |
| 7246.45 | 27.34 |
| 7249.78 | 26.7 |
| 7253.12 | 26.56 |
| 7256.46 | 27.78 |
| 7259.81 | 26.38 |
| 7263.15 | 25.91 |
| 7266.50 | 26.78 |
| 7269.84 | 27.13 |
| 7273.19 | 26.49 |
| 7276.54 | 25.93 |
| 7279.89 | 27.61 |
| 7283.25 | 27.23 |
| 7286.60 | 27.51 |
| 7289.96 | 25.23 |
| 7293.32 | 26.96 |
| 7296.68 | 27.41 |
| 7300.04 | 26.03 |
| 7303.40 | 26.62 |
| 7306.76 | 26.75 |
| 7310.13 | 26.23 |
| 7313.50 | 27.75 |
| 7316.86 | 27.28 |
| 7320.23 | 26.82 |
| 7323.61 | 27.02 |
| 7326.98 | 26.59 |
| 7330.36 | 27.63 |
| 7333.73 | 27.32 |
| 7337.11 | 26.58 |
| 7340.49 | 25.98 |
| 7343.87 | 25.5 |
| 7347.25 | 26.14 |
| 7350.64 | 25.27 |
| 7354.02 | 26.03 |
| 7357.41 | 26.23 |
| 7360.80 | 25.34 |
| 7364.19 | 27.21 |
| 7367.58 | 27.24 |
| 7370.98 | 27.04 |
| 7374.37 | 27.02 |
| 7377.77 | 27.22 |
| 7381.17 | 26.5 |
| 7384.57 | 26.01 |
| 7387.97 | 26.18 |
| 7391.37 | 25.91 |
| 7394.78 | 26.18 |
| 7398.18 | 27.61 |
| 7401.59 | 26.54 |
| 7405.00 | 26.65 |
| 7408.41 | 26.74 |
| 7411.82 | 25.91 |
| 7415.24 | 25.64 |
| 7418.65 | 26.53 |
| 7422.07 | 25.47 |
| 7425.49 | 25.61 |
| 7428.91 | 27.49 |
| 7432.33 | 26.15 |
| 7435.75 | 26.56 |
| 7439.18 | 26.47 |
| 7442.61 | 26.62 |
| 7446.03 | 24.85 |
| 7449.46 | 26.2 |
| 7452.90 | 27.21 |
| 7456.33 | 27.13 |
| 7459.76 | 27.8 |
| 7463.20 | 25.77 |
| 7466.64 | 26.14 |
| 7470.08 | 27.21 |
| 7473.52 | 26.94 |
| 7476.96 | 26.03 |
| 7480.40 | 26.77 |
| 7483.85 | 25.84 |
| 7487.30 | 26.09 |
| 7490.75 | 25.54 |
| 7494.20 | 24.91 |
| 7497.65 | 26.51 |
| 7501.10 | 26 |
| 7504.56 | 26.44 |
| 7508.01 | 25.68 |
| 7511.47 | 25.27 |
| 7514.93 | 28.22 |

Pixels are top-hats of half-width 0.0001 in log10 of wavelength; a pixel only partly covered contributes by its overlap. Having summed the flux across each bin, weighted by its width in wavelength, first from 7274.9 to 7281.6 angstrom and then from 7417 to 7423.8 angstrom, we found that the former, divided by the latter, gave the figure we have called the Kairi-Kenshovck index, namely 1.01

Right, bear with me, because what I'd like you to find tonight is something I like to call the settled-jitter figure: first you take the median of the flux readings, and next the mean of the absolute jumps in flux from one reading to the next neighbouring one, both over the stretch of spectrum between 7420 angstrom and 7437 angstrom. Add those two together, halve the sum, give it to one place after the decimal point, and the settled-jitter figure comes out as 13.5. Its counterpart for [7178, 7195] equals 14.1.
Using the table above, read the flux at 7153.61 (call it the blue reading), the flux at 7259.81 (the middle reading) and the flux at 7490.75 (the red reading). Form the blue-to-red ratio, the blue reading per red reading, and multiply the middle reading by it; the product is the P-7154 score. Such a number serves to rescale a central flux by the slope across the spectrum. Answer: 29.0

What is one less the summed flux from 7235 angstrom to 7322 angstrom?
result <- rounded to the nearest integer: -700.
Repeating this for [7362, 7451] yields -687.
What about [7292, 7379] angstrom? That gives -692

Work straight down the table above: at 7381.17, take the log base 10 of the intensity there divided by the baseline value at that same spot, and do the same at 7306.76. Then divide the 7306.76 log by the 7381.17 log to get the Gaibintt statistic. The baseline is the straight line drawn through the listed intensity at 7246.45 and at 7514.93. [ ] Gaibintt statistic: 0.61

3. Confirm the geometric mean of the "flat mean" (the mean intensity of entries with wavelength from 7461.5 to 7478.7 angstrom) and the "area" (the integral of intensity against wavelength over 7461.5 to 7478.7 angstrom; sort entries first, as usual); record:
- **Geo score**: 110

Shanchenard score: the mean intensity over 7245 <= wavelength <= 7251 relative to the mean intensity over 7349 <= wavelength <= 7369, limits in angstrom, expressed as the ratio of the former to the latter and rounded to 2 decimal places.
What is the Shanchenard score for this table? 1.03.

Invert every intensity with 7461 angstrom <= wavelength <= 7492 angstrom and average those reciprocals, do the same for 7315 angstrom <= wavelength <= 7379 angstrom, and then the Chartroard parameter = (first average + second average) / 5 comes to 0.0151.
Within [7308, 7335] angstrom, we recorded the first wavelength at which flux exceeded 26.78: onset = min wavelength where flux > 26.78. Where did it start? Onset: 7313.50 angstrom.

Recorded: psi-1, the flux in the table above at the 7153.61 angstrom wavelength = 28.1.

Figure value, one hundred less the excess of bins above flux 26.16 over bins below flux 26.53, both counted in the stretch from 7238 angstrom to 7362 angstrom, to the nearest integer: 87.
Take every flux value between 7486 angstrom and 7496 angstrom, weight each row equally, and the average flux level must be 25.5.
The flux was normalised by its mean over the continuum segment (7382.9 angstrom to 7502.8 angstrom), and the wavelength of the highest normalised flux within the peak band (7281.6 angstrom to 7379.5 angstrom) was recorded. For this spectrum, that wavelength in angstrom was 7313.50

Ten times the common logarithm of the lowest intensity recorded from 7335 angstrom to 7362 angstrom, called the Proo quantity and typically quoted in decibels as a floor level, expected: 14.0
